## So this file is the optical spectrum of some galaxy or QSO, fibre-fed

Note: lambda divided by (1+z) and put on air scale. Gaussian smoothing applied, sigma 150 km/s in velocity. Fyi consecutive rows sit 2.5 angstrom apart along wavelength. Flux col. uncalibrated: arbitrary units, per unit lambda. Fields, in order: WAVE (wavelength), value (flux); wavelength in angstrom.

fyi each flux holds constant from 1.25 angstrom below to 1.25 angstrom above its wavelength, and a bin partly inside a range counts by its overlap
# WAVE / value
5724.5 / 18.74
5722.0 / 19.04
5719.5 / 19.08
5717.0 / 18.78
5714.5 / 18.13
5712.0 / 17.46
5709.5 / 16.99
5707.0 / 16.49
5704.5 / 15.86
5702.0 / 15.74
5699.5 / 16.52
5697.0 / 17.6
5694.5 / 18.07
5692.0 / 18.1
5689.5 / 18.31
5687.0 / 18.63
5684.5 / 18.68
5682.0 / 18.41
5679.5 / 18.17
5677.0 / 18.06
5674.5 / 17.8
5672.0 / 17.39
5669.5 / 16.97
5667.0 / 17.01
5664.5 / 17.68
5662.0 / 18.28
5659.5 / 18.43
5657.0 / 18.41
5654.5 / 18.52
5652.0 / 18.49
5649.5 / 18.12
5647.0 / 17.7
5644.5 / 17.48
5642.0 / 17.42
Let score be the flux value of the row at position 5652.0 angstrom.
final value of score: 18.49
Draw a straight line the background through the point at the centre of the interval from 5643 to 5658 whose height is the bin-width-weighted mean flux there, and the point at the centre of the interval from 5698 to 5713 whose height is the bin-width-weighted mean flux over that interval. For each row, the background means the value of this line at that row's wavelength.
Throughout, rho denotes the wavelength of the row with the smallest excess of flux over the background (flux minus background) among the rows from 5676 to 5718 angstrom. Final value 5702.0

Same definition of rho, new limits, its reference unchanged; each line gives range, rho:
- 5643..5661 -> 5644.5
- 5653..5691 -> 5667.0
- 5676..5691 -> 5677.0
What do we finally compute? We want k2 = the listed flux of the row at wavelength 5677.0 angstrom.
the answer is 18.06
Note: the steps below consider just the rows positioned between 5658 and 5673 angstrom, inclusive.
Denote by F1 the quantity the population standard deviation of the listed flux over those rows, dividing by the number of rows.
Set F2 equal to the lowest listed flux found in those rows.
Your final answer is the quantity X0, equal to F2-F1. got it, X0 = 16.4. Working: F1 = 0.57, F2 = 16.97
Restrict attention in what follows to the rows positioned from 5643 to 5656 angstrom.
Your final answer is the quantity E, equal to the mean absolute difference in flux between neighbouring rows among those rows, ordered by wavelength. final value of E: 0.26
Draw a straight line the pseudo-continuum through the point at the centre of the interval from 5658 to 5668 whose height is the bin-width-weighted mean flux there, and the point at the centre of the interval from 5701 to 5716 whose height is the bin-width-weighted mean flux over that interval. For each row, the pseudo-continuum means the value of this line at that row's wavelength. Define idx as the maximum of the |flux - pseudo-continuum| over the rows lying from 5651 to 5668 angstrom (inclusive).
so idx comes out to 0.78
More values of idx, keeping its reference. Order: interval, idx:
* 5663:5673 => 0.78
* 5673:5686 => 1.29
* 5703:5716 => 1.44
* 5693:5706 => 1.24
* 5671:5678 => 0.50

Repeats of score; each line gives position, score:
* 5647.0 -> 17.7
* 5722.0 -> 19.04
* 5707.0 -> 16.49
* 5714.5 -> 18.13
